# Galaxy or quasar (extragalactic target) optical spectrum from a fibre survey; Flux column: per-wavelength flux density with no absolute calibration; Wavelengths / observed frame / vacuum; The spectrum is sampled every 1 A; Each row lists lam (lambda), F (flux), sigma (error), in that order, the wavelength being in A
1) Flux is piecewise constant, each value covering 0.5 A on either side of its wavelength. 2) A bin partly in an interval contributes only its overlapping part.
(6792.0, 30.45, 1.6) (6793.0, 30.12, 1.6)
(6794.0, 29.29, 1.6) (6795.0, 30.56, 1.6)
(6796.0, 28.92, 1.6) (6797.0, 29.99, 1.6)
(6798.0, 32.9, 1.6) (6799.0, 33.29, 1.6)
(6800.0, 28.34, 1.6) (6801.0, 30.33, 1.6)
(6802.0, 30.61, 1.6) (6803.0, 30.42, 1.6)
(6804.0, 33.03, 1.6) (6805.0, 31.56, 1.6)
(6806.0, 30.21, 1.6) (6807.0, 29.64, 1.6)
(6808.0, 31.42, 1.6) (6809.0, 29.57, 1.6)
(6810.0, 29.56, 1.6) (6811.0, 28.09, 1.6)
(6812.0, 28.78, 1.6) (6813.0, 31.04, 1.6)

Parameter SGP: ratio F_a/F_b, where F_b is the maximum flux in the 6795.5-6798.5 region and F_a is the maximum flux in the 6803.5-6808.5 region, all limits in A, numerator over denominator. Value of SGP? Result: 1.00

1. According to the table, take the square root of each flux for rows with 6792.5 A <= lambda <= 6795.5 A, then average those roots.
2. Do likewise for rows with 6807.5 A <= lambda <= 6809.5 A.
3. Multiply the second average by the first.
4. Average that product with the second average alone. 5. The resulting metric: 17.9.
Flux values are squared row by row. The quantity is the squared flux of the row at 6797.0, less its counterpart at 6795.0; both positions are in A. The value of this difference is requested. -35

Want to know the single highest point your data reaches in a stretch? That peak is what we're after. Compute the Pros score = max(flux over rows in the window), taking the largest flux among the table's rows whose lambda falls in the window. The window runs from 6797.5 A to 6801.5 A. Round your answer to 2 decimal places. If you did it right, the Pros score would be 33.29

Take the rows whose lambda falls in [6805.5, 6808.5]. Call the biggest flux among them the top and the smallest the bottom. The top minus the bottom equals 1.8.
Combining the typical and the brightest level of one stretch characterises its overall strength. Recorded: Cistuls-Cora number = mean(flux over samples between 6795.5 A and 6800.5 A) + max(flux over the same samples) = 64.0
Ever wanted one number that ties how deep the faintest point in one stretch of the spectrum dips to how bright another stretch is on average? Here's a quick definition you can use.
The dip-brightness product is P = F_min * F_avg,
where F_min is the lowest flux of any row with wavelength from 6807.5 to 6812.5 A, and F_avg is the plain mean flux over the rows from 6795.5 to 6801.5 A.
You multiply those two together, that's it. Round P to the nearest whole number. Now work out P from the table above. 860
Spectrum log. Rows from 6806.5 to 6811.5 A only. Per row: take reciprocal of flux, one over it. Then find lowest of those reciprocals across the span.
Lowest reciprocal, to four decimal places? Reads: 0.0318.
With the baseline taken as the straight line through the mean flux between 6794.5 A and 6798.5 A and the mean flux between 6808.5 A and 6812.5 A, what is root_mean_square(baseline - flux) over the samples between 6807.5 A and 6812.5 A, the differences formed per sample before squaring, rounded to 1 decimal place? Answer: 1.1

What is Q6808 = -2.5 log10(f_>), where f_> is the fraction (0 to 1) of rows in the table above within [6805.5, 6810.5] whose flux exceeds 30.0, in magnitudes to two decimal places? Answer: 0.99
